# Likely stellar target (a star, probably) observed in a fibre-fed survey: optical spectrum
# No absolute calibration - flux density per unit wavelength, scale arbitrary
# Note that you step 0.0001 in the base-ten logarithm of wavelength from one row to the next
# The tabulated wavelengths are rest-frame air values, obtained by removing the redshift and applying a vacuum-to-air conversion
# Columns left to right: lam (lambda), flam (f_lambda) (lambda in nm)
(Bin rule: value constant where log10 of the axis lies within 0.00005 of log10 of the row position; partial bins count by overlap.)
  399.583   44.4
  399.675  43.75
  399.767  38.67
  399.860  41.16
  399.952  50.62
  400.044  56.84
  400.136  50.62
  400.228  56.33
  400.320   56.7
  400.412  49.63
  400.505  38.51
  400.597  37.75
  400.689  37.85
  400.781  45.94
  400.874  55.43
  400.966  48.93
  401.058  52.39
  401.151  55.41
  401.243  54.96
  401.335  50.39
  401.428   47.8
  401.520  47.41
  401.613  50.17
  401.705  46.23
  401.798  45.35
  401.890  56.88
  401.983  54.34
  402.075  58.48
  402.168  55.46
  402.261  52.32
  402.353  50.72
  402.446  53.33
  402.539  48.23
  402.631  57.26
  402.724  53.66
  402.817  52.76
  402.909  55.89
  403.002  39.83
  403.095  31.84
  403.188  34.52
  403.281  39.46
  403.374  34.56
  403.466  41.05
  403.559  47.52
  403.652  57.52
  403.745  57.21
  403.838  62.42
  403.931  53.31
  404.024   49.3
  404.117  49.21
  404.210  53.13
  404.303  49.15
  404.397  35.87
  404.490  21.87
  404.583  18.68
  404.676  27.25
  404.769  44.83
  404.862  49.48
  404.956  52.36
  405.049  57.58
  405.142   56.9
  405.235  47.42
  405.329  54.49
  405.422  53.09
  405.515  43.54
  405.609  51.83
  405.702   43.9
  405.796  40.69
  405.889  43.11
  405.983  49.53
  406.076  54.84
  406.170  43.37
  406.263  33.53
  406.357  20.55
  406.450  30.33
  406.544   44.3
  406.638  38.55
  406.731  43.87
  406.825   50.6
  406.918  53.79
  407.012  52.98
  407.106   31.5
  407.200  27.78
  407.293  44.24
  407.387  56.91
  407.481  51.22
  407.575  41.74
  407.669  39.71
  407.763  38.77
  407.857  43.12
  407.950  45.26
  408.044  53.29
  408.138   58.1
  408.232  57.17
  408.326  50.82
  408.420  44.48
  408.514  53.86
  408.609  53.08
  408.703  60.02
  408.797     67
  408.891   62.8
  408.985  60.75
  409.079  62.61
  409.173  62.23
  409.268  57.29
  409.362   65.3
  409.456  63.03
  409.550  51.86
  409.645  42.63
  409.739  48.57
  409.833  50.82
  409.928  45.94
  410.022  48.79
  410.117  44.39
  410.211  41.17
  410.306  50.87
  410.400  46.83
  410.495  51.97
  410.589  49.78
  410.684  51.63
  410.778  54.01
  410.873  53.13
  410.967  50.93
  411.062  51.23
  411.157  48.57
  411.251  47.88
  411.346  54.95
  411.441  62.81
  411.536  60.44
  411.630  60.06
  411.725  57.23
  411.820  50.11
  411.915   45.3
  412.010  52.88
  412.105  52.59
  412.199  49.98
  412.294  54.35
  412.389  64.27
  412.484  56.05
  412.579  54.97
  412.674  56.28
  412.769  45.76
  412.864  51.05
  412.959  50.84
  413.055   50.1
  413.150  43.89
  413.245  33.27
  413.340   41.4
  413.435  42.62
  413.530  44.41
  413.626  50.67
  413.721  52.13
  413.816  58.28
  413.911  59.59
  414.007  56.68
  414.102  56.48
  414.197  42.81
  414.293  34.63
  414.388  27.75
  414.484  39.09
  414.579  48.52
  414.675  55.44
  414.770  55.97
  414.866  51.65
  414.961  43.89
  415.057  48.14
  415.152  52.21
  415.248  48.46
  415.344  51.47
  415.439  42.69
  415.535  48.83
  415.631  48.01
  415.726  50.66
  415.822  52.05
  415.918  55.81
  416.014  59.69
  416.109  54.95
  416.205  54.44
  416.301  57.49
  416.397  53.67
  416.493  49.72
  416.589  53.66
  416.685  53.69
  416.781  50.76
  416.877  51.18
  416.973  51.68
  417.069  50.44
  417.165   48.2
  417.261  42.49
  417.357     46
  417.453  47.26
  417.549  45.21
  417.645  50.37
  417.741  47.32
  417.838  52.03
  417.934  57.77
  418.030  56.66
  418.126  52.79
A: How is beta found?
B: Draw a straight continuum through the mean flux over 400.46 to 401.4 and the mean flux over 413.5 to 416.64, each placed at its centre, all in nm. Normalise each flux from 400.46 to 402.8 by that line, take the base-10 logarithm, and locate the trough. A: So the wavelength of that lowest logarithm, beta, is 400.597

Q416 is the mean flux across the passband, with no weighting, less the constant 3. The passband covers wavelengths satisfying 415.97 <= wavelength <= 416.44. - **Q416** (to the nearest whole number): 53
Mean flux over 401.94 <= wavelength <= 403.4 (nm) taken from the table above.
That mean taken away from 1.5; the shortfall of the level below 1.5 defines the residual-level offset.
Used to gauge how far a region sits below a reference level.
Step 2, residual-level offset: -47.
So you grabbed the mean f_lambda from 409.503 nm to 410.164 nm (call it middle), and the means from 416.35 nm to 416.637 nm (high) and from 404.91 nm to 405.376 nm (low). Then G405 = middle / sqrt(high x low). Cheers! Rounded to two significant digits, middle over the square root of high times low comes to 0.90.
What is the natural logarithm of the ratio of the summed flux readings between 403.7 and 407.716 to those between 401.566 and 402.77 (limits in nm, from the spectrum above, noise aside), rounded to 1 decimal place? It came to 1.0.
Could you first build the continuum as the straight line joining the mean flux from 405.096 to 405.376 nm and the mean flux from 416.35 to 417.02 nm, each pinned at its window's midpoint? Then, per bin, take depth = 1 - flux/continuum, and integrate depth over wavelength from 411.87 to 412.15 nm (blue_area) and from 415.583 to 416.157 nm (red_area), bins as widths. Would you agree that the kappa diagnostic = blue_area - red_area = 0.03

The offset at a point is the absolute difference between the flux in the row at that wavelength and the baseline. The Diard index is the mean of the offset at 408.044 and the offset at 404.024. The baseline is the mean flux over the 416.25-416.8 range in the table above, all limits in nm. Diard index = 2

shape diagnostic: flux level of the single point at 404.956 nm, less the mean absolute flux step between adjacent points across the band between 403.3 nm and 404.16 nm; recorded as 47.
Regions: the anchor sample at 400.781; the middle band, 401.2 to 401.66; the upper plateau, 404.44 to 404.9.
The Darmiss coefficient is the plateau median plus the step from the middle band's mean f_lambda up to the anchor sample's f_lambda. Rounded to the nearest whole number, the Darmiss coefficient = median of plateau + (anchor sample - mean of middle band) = 23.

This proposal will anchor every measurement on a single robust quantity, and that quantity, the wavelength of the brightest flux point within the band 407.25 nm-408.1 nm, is 407.387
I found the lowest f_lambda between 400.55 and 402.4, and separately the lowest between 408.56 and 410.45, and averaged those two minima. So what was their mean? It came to 39.5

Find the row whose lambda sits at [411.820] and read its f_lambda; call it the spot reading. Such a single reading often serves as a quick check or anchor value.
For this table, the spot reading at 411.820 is 50.11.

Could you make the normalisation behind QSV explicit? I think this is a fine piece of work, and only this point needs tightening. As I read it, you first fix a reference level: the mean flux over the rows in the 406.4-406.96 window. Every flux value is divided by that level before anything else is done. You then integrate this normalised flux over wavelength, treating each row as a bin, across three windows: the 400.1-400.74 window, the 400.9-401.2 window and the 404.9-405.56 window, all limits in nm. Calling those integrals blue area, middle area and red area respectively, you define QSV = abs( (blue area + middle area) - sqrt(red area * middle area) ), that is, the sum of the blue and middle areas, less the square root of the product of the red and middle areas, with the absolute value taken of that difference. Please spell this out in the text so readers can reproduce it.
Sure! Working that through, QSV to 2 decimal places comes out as 0.52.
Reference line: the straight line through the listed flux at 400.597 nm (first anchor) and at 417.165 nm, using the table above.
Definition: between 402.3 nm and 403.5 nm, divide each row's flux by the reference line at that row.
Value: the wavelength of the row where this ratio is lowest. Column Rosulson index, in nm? 403.095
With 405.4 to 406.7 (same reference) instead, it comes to 406.357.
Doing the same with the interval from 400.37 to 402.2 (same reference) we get 400.597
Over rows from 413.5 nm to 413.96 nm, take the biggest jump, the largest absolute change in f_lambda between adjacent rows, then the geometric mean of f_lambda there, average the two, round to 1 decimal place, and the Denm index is 29.5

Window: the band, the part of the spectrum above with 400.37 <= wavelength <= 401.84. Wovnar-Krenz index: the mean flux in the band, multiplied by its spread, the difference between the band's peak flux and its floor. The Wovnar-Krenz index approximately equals 844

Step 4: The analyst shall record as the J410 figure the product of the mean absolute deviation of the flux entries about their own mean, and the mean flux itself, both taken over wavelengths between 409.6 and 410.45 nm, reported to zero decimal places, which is 130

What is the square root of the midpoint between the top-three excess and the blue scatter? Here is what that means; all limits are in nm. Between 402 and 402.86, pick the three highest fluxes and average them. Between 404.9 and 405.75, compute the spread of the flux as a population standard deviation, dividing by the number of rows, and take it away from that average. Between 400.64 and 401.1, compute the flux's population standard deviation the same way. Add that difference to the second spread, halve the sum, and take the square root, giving 5.4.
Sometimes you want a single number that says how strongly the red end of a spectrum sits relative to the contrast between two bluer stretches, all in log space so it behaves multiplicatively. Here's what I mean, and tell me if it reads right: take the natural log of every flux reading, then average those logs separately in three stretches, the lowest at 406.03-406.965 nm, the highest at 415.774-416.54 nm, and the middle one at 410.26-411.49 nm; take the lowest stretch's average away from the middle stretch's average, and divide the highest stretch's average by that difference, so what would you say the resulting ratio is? 15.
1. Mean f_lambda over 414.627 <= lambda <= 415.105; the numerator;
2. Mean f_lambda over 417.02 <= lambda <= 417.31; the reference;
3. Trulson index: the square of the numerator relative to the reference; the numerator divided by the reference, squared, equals 1.18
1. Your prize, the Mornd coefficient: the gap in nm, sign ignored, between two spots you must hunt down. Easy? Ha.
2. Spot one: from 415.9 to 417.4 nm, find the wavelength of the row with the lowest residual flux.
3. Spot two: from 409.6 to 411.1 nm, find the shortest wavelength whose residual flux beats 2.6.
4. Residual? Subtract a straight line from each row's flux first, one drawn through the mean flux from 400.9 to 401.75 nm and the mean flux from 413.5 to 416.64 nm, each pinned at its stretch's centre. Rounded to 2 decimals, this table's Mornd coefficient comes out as 6.48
